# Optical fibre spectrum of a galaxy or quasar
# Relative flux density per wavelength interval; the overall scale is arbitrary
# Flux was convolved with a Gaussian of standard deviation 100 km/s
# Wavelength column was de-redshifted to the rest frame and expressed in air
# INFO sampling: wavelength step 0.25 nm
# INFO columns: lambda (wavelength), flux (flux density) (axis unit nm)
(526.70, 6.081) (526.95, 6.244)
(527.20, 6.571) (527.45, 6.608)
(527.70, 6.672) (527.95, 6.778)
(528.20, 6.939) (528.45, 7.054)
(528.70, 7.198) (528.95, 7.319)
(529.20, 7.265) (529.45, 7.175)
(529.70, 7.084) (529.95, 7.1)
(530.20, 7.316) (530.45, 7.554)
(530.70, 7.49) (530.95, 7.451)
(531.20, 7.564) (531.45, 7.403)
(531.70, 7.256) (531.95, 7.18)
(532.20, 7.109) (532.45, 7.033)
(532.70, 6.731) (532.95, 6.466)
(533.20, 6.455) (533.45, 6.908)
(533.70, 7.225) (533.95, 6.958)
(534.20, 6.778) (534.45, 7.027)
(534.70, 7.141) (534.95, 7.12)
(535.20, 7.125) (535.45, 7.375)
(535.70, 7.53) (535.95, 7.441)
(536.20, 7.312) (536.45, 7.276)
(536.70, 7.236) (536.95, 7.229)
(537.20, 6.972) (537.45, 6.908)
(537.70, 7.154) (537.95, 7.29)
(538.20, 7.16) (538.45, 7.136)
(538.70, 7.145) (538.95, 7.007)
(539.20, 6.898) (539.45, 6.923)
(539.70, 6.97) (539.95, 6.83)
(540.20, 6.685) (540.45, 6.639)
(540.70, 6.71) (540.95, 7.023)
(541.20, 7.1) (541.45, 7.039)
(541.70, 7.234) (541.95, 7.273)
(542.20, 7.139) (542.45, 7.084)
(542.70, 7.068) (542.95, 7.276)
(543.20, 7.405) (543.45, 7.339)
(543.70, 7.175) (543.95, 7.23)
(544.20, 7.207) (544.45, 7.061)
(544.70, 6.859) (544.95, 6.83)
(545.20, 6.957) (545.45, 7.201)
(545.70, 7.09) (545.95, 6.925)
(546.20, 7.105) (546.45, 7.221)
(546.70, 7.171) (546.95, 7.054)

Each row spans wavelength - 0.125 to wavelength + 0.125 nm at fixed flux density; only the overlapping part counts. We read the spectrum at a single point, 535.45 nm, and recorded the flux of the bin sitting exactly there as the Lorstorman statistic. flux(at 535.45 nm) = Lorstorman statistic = 7.375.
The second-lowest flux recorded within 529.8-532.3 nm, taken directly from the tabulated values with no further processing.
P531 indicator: 7.109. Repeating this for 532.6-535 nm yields 6.466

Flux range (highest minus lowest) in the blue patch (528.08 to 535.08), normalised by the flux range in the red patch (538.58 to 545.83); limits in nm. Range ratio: 1.4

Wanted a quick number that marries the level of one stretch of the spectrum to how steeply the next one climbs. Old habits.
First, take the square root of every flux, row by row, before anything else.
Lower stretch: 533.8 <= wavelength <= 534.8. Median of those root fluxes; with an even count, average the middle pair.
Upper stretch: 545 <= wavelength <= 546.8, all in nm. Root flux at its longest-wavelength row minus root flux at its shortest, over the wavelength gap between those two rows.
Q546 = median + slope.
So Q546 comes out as 2.67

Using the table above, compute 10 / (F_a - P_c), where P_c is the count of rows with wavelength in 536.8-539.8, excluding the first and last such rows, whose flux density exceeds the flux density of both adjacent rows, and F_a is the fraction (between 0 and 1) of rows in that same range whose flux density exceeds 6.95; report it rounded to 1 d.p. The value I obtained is -8.0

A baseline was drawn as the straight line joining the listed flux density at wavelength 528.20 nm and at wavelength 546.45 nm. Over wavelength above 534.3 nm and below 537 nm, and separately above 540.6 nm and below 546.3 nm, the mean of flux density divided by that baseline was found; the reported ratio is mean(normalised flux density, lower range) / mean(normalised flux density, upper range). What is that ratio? 1.04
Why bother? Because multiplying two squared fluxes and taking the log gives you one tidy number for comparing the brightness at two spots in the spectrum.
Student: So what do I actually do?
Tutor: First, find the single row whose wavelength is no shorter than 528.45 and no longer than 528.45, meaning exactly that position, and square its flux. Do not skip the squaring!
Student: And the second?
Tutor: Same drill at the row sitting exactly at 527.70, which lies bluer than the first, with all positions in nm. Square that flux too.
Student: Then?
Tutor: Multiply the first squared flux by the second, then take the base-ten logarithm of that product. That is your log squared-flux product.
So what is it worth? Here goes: 3.35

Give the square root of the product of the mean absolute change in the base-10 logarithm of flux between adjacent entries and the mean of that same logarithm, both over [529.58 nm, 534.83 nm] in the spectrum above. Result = 0.094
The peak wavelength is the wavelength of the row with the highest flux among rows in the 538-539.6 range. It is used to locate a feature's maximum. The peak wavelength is 538.20 nm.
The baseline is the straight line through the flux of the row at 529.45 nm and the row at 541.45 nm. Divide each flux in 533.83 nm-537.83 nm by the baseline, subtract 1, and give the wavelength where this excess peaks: 535.70 nm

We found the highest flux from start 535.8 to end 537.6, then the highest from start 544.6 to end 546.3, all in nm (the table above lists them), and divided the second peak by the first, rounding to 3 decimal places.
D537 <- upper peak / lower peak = 0.968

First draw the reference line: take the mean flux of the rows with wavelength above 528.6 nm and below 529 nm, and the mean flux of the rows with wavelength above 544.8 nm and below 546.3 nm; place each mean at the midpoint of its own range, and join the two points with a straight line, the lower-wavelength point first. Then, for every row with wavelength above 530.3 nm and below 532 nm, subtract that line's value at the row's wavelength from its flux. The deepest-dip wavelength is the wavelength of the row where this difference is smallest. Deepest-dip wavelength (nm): 531.95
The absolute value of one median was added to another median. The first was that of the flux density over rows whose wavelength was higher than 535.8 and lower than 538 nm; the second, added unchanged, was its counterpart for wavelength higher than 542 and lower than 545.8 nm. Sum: 14.4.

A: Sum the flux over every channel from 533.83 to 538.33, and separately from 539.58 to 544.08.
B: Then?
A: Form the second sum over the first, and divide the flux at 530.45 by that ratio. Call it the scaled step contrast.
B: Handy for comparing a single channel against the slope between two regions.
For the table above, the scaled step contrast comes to 7.66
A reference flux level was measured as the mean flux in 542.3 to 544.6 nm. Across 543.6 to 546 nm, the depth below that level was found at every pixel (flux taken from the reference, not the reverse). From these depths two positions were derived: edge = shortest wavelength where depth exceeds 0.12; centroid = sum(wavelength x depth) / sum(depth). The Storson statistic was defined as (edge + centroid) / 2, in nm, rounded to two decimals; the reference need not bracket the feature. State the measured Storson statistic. 544.79 nm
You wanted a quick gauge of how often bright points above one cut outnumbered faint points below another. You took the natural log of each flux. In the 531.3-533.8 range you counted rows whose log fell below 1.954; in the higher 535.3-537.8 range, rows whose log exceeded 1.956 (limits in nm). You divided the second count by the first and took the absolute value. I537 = 1.60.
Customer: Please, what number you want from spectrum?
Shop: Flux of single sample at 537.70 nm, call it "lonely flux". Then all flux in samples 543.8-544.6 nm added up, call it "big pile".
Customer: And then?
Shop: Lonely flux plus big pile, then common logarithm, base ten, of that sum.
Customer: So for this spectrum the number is 1.5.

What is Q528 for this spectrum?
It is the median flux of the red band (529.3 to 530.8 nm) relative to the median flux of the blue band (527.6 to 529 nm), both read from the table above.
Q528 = 1.04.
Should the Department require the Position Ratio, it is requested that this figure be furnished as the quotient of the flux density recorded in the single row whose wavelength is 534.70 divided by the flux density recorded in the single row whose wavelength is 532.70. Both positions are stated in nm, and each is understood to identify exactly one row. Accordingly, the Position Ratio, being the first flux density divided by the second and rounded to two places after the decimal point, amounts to 1.06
